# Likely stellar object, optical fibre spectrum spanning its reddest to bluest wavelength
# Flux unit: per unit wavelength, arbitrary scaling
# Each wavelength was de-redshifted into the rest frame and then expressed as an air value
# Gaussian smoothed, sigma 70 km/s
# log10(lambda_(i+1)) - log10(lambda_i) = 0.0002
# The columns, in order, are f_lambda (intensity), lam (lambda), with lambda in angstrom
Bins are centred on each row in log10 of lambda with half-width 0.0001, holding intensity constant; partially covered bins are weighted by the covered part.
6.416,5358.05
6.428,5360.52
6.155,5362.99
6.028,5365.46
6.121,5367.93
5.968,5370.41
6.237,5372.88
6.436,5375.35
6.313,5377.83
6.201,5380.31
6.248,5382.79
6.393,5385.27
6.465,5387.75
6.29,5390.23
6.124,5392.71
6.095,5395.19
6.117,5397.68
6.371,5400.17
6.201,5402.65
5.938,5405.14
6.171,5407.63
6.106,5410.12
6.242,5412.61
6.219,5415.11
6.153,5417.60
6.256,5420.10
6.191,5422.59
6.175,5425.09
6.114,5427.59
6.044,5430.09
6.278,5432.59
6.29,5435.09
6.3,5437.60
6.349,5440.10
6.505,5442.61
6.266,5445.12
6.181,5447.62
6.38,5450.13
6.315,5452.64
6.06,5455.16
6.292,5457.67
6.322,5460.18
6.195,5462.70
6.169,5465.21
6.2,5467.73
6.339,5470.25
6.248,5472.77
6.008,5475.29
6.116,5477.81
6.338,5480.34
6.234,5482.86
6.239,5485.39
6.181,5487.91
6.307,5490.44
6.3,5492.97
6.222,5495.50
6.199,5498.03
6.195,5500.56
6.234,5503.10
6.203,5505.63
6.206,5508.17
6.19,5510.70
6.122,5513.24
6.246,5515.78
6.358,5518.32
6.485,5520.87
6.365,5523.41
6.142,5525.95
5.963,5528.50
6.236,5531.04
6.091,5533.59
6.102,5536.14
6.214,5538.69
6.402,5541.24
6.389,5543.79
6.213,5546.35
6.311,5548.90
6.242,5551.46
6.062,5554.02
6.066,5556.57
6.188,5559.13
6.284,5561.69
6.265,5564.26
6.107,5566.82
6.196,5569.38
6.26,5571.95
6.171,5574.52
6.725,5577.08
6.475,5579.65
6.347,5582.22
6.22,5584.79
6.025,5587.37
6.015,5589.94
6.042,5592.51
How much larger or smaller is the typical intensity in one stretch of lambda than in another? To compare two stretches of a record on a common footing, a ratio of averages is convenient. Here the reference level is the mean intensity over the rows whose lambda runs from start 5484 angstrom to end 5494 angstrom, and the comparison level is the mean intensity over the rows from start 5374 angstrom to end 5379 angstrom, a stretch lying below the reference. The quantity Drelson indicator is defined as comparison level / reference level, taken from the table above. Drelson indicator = 1.02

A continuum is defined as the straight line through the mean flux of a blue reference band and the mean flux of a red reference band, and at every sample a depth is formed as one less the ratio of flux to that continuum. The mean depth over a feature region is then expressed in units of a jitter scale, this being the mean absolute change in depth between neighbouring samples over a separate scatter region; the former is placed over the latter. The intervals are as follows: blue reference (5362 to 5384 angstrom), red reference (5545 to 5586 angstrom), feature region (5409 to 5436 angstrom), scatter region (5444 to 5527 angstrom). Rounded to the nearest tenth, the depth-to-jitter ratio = 0.2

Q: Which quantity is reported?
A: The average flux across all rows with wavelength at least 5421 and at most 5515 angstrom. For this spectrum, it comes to 6.23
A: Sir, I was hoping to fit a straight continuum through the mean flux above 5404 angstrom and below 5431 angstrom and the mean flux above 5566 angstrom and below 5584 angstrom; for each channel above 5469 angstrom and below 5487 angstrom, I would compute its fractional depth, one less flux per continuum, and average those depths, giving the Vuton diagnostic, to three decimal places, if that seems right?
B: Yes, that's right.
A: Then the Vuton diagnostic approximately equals 0.000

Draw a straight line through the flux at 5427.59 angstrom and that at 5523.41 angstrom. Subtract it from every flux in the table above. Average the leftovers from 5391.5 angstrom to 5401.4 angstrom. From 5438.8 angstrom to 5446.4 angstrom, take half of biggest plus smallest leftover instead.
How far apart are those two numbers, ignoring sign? 0.085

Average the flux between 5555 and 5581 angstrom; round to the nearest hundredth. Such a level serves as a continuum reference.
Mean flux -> 6.27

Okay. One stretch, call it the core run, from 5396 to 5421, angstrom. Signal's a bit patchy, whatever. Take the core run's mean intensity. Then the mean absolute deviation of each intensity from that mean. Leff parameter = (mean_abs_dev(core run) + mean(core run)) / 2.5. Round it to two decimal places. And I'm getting 2.50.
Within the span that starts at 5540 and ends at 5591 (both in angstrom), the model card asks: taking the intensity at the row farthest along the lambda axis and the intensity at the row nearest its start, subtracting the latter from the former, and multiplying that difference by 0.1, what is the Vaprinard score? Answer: -0.039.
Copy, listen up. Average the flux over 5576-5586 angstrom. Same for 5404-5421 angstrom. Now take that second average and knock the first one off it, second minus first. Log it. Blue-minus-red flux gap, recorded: -0.29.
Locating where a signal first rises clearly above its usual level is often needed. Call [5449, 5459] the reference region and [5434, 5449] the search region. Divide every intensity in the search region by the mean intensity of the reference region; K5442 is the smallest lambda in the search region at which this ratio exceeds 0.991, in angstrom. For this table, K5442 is 5435.09 angstrom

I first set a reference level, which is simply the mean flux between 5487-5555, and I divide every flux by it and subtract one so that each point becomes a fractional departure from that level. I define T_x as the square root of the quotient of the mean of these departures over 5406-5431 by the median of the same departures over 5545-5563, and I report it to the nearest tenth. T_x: 2.0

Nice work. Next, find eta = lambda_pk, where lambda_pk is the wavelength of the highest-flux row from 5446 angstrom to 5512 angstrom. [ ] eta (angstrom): 5450.13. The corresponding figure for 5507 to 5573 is 5520.87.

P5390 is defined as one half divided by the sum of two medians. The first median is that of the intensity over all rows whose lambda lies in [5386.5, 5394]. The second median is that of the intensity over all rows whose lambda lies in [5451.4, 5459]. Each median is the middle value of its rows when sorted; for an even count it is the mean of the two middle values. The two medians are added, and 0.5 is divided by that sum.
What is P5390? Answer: 0.0397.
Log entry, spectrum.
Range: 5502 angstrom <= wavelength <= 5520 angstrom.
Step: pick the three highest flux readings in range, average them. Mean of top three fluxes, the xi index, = 6.28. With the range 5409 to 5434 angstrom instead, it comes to 6.26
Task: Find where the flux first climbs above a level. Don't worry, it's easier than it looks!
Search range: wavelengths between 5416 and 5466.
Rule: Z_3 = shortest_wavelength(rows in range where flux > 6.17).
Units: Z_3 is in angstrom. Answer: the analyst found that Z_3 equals 5420.10 angstrom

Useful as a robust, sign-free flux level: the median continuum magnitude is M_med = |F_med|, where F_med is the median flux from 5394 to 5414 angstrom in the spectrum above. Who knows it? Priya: 6.14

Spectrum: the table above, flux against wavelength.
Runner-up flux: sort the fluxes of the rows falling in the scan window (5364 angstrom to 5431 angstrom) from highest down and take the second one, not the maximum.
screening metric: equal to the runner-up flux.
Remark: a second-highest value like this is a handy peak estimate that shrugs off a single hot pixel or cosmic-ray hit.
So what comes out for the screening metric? 6.436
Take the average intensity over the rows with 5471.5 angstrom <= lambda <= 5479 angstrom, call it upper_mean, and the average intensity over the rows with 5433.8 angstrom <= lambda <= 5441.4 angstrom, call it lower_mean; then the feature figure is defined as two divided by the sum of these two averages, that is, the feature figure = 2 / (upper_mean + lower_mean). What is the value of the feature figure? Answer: 0.161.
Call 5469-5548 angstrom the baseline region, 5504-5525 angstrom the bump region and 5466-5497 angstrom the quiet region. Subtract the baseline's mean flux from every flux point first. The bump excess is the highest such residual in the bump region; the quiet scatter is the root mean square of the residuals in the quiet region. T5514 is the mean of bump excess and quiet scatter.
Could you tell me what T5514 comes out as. 0.17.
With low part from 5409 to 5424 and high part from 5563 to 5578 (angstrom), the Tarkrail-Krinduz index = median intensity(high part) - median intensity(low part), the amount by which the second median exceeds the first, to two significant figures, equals 0.023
